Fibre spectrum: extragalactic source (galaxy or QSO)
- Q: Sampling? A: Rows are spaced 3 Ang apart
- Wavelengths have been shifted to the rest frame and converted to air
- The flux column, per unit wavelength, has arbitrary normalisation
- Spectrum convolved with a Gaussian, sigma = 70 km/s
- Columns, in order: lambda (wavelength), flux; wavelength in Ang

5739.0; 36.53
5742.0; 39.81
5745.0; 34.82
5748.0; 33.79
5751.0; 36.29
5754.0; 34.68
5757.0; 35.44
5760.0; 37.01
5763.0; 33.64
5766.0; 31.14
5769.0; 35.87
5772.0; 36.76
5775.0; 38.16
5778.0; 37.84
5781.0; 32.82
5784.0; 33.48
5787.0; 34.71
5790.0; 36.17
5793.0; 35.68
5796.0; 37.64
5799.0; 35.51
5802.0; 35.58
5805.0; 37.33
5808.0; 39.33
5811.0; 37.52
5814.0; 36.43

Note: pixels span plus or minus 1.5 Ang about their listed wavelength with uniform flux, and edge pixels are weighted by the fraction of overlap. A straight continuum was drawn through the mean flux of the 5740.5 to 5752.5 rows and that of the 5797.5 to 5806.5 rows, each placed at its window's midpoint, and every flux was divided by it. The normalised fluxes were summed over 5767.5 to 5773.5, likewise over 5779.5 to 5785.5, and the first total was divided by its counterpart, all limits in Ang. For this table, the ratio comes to 1.10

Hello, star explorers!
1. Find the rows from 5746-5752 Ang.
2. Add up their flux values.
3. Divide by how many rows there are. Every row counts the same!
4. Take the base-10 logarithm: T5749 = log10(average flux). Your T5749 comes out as 1.54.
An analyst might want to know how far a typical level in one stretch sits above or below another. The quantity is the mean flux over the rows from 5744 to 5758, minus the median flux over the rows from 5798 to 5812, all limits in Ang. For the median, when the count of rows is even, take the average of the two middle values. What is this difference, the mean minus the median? -2.3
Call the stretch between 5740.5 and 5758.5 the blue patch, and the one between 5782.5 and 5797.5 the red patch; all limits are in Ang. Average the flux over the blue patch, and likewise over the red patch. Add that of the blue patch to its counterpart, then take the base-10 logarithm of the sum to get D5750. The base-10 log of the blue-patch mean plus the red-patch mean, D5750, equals 1.85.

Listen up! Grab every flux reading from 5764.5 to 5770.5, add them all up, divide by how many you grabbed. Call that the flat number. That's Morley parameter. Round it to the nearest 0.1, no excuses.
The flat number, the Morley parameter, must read 33.5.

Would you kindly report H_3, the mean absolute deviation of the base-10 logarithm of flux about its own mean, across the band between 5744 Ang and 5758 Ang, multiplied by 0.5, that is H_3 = 0.0043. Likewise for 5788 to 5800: 0.0041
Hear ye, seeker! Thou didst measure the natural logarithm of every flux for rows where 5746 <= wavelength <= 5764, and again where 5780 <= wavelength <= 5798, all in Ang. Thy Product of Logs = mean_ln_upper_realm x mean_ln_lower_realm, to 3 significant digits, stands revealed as 12.7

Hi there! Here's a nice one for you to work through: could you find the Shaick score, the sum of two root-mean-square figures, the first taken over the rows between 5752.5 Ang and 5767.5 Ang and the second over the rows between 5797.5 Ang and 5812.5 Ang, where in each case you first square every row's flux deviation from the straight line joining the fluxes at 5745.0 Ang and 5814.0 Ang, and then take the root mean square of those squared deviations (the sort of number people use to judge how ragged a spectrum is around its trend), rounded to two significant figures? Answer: 12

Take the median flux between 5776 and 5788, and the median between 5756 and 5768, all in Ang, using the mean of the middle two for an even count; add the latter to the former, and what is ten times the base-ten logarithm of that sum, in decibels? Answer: 18.4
